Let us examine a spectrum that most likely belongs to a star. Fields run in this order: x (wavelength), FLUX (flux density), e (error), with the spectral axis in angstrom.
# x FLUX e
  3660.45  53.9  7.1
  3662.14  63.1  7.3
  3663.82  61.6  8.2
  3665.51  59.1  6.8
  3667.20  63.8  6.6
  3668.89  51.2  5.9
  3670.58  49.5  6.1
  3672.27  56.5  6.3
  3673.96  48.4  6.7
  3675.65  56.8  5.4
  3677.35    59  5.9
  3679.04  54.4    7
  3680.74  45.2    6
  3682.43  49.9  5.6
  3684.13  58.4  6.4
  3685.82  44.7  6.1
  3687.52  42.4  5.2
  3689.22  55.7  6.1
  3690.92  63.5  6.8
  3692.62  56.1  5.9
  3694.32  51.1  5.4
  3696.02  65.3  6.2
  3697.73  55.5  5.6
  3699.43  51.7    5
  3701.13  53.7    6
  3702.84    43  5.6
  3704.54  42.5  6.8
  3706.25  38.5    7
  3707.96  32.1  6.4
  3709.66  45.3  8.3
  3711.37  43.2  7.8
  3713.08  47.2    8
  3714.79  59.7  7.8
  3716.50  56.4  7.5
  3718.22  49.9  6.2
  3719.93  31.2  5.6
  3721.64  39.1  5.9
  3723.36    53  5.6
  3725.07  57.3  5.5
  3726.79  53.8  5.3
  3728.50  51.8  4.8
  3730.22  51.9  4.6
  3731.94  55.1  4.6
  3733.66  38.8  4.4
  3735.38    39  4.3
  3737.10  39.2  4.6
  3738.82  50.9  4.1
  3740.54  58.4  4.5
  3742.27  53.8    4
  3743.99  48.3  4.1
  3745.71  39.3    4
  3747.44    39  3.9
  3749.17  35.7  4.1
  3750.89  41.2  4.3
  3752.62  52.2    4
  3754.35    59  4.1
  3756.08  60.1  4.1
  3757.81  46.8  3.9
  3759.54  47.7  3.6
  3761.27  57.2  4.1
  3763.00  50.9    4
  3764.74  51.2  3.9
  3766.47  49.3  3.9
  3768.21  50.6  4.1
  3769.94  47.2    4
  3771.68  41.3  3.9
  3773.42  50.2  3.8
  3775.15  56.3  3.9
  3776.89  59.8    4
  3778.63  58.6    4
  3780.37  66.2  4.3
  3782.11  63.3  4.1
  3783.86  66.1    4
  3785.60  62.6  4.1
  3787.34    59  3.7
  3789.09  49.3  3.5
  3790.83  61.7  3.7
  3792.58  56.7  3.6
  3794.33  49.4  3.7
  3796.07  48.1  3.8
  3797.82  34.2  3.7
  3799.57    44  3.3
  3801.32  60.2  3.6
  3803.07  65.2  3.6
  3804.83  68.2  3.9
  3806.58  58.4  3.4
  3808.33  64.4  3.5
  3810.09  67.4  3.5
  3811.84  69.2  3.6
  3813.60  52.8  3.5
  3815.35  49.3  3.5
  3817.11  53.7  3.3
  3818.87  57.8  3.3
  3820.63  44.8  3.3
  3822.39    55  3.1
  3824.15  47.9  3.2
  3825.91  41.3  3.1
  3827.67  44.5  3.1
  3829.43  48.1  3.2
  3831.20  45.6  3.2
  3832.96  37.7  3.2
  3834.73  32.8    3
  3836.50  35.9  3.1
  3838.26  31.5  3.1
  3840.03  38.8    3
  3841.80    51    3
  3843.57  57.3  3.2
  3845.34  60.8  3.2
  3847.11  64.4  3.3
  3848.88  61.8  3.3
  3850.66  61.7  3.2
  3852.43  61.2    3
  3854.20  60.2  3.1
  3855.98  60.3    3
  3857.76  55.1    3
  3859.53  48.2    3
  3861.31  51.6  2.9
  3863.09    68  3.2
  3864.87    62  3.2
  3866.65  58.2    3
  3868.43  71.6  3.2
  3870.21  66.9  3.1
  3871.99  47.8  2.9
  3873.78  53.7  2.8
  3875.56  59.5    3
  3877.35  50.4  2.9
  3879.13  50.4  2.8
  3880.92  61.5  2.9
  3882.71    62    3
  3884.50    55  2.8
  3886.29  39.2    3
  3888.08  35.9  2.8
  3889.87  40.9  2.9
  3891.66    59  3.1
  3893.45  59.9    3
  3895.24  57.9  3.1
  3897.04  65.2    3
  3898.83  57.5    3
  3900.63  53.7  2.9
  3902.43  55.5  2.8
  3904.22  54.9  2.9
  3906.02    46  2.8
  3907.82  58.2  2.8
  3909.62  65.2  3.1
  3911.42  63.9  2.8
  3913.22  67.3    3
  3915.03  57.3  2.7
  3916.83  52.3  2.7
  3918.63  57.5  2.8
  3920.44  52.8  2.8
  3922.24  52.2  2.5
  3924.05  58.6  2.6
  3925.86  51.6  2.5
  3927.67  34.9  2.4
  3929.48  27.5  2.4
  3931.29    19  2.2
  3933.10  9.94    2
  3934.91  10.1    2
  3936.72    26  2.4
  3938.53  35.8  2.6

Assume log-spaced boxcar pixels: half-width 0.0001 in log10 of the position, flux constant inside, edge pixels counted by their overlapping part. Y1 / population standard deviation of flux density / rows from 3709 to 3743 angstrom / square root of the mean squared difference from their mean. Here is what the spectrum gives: 7.8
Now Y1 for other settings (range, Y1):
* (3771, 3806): 9.0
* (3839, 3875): 7.6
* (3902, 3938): 17.6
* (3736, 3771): 6.9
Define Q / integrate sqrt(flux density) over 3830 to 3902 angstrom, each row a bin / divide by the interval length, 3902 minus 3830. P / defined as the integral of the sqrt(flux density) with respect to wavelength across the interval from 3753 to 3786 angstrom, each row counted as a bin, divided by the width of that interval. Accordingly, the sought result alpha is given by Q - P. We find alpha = -0.09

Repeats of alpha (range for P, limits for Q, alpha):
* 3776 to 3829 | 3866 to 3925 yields 0.01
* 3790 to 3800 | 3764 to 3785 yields 0.43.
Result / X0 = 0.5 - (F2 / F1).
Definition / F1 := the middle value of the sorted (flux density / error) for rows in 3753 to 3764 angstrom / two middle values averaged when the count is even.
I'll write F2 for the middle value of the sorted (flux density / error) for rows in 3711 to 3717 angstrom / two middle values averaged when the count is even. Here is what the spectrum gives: 0.0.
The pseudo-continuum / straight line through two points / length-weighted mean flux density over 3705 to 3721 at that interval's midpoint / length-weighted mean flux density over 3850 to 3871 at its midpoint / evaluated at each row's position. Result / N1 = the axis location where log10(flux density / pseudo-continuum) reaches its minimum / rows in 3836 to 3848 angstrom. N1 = 3838.26 angstrom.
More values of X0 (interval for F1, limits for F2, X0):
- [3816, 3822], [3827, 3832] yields -0.4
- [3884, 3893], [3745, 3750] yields -0.2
